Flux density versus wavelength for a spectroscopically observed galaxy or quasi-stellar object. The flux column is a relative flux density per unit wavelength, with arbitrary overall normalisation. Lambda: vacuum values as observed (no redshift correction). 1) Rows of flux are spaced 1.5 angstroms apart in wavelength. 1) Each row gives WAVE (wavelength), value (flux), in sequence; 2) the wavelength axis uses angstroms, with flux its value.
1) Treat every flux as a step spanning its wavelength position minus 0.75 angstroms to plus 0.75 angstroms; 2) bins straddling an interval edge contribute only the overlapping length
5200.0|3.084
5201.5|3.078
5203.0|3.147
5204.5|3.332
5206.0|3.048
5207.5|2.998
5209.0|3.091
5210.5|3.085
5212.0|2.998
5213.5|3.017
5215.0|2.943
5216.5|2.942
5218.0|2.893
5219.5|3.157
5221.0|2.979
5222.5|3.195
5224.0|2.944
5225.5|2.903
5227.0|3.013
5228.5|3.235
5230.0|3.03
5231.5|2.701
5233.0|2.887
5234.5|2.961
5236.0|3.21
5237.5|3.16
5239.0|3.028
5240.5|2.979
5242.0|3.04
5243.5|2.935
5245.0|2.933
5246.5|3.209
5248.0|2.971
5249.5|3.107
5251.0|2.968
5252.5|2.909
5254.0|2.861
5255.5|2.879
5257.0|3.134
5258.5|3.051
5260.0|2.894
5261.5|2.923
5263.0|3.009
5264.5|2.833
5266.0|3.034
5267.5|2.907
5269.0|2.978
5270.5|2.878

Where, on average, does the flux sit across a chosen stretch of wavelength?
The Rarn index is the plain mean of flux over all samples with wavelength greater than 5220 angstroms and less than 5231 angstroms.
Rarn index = 3.04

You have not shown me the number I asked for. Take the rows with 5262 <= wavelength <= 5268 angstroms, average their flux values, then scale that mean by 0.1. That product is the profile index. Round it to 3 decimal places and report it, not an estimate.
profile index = 0.295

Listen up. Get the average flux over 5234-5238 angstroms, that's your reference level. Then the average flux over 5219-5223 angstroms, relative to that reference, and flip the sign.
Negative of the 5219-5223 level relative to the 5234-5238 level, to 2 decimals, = -1.00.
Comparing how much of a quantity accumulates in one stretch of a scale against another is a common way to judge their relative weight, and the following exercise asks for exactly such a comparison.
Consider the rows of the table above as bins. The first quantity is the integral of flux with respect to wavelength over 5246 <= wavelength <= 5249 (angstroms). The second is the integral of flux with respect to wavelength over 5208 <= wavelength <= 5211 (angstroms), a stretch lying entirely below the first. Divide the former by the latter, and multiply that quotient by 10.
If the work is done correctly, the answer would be 10.0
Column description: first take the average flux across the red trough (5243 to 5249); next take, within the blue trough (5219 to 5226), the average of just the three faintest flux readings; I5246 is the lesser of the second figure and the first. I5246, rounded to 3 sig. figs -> 2.94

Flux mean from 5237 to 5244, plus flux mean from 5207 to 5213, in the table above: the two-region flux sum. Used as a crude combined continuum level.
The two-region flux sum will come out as 6.07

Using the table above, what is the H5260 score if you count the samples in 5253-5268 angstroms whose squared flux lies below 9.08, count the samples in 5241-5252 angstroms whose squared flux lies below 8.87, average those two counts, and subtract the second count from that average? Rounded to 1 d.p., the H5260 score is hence 1.5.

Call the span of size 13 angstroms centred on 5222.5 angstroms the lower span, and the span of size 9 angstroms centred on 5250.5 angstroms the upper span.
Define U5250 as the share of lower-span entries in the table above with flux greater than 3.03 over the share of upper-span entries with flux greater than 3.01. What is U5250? 1.0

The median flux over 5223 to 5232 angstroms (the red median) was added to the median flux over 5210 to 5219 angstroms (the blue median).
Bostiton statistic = 5.95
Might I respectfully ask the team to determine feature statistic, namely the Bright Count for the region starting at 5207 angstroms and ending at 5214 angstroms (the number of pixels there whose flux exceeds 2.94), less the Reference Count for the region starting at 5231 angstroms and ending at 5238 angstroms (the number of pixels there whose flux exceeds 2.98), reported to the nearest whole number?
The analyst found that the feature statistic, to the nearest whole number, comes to 3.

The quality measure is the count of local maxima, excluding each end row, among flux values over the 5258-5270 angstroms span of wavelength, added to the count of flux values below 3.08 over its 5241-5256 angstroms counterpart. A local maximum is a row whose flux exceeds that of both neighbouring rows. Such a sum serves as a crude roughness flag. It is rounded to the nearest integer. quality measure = 10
